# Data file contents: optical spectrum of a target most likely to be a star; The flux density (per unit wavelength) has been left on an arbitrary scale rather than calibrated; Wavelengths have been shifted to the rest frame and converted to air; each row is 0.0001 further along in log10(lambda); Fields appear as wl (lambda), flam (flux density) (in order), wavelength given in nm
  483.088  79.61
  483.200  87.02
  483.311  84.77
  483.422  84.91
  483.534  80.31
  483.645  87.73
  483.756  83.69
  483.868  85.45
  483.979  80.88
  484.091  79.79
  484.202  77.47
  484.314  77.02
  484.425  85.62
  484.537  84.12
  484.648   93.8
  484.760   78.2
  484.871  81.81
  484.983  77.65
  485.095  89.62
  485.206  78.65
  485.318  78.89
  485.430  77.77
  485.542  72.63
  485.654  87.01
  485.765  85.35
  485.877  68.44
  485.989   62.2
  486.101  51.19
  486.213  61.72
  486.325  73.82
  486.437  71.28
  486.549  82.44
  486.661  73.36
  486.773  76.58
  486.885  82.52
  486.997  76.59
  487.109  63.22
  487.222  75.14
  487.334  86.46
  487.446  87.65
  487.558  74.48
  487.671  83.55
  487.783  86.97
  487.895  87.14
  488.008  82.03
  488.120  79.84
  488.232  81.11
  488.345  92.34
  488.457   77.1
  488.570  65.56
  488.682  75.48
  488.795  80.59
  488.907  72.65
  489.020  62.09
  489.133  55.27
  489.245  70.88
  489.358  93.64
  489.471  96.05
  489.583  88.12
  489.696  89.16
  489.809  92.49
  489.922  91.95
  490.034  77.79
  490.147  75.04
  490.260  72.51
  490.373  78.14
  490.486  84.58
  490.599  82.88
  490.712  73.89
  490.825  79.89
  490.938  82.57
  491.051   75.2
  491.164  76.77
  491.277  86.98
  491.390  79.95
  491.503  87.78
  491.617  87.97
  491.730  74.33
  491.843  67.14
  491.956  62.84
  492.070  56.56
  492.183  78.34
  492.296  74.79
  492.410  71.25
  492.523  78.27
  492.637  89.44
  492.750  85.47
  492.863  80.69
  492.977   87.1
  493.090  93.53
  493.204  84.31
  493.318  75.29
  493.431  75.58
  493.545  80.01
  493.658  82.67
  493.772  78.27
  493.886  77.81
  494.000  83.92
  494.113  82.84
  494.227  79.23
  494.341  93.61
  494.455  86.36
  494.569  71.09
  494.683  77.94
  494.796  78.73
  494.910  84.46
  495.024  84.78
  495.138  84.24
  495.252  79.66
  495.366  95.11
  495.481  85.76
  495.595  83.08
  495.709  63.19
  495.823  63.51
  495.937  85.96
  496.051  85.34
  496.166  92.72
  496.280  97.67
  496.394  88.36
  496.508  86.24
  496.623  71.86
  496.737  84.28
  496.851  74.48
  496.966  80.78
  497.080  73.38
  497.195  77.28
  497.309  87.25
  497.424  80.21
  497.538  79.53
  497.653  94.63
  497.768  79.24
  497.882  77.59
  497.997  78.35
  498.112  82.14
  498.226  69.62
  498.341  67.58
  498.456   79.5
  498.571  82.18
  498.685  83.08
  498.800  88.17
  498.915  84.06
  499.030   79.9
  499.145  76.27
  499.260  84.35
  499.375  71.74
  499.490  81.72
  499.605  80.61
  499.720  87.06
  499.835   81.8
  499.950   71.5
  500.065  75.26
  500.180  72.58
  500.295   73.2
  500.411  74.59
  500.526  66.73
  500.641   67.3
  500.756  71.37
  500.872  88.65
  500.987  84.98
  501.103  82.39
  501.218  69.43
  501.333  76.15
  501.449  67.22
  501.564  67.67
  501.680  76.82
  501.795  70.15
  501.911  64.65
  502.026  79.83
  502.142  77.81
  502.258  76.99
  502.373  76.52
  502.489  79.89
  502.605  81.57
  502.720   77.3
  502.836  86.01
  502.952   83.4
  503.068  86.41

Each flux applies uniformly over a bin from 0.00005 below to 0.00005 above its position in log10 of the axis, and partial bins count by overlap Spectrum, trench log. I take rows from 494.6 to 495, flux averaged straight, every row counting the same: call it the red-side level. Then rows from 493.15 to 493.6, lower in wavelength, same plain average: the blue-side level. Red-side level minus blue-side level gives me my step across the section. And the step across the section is 1.6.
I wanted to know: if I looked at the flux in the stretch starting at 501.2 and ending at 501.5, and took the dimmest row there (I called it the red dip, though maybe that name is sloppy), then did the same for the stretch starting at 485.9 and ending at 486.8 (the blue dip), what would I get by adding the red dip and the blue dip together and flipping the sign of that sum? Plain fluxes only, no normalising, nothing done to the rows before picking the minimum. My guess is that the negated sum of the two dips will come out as -118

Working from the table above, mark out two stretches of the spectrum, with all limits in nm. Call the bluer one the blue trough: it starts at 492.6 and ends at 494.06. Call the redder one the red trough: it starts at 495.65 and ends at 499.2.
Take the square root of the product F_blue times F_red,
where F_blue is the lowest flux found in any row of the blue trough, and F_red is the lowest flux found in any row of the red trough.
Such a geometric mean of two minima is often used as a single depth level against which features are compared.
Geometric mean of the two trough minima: 69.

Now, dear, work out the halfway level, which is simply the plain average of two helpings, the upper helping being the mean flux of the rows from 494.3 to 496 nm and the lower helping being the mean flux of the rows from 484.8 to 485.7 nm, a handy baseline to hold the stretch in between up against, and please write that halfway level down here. 81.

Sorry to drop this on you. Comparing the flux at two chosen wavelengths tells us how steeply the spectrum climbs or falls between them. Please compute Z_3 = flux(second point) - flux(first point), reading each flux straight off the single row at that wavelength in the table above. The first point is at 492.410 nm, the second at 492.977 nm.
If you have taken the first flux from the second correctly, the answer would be 16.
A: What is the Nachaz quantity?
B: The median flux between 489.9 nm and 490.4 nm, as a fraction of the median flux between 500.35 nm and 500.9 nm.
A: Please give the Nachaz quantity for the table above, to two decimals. 1.09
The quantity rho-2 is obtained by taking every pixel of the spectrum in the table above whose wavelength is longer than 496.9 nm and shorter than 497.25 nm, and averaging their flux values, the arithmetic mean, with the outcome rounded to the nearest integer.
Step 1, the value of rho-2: 77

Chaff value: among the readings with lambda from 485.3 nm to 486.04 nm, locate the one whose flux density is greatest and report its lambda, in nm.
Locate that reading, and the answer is 485.654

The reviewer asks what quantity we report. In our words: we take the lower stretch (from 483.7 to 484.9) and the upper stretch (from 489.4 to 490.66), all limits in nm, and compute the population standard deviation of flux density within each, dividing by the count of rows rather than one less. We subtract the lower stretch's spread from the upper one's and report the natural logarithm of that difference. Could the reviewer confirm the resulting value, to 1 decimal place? 1.0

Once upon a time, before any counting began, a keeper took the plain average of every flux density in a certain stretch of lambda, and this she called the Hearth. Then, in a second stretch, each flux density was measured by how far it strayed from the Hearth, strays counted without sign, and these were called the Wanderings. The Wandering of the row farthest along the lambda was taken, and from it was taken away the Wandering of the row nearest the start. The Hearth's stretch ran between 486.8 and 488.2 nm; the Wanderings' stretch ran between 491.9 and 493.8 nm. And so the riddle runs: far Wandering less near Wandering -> -15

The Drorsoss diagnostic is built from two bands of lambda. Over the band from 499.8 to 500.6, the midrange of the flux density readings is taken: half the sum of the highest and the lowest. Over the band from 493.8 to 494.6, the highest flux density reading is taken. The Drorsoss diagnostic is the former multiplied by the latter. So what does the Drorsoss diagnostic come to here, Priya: 6952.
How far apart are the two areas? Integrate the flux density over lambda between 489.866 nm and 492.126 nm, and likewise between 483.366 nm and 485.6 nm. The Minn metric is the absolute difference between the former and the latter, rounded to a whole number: 7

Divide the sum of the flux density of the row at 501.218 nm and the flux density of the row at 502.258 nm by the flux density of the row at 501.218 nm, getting 2.1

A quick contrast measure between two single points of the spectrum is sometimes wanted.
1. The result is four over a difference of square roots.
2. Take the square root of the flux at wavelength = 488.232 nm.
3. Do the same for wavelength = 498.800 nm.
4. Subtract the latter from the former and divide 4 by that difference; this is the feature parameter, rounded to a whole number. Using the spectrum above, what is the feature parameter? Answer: -10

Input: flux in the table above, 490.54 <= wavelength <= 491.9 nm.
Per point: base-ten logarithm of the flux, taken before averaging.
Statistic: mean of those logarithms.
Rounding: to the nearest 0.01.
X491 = 1.90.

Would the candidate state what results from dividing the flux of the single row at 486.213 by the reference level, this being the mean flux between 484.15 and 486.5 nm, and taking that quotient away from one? 0.20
